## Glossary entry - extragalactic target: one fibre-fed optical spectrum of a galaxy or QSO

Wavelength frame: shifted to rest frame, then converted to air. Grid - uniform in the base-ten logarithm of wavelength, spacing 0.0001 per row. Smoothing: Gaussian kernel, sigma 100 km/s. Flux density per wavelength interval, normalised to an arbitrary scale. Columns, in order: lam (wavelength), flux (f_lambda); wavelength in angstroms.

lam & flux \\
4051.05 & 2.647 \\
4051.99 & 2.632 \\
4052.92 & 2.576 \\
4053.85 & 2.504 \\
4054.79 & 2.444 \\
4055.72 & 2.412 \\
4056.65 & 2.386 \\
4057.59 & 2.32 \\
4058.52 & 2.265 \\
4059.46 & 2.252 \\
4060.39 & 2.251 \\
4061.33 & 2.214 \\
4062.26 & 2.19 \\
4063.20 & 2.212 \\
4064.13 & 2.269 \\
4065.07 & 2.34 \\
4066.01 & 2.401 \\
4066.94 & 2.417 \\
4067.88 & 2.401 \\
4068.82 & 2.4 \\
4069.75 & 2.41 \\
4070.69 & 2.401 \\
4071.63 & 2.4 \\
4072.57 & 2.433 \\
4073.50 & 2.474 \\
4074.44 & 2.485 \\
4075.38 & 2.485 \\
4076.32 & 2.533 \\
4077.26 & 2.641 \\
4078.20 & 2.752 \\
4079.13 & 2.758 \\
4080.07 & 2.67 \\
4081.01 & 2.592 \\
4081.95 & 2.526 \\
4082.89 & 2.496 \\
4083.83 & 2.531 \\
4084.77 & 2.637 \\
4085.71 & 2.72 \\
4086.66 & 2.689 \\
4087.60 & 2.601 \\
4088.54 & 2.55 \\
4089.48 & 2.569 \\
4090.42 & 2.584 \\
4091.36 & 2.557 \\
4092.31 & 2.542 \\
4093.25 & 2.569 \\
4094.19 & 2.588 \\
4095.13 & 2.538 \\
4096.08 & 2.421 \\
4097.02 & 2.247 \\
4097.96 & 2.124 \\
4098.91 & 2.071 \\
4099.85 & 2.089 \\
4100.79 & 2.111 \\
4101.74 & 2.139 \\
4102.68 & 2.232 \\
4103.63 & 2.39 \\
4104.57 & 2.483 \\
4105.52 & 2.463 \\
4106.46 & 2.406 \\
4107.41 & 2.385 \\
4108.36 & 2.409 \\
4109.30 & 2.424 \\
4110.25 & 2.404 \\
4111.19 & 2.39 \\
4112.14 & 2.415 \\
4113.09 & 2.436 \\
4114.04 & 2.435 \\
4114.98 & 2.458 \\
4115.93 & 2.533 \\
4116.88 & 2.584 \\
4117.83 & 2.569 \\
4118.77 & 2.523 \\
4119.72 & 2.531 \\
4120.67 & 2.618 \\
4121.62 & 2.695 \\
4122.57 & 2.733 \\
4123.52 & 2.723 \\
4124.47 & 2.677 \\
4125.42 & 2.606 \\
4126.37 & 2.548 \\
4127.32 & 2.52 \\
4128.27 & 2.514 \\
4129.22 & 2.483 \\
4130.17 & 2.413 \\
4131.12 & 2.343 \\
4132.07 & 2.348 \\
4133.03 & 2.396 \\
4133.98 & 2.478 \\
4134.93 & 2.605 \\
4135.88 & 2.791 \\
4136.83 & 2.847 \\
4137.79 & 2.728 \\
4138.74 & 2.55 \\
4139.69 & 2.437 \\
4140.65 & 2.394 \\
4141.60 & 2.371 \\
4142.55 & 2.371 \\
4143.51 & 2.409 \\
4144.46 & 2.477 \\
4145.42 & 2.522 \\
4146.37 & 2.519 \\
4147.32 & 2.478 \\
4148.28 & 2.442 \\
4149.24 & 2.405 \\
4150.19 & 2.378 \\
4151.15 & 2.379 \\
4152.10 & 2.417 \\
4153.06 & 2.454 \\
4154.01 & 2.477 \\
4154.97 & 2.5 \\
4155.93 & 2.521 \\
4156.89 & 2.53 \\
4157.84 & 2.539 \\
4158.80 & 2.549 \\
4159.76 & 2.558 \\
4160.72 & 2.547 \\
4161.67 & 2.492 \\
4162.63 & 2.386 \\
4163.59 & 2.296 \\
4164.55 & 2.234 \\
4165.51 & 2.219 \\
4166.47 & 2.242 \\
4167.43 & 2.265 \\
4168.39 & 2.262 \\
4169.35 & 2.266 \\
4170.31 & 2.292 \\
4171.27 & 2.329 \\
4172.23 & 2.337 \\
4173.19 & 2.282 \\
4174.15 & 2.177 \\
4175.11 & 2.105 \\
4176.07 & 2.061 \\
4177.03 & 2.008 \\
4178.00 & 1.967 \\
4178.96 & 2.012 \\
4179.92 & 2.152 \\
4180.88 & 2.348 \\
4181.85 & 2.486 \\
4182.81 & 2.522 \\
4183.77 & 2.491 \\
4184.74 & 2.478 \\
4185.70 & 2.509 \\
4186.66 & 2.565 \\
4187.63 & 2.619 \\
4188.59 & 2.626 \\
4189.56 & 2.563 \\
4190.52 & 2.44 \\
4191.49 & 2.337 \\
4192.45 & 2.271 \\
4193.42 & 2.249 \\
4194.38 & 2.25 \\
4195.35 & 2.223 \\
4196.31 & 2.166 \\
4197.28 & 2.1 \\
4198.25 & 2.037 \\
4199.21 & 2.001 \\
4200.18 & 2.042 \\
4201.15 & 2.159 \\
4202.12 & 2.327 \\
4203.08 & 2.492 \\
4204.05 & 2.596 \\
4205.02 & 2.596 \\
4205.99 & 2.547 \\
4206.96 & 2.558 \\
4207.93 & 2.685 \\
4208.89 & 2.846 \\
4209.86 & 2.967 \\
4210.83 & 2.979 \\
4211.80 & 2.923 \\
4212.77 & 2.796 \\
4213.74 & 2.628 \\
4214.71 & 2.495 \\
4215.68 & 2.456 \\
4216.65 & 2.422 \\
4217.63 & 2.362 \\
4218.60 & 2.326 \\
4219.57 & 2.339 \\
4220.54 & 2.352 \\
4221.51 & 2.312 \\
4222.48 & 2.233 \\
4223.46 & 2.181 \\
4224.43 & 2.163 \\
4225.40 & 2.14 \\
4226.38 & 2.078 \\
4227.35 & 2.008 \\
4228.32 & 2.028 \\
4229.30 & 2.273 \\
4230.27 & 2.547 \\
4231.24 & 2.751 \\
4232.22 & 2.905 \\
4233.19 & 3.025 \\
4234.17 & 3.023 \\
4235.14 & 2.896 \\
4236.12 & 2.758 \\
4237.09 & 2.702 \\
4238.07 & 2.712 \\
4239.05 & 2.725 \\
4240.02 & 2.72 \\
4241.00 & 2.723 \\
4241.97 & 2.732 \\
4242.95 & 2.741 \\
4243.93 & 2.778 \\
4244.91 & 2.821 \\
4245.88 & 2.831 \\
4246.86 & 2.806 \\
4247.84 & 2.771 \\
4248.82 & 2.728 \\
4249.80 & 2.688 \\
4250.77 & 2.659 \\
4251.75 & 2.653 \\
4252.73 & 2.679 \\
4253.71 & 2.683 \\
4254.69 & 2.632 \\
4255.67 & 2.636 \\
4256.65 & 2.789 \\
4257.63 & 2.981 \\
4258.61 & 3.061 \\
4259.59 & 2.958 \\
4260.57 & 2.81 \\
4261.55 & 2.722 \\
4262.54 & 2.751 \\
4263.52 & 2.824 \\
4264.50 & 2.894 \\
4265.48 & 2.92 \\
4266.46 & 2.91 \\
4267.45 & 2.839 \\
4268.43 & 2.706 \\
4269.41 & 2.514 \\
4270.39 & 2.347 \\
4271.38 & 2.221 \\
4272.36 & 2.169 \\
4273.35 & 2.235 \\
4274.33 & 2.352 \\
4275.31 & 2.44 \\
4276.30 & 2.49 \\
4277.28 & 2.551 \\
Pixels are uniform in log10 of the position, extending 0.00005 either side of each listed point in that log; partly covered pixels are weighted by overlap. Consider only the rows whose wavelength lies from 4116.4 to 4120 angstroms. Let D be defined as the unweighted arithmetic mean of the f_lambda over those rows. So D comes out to 2.55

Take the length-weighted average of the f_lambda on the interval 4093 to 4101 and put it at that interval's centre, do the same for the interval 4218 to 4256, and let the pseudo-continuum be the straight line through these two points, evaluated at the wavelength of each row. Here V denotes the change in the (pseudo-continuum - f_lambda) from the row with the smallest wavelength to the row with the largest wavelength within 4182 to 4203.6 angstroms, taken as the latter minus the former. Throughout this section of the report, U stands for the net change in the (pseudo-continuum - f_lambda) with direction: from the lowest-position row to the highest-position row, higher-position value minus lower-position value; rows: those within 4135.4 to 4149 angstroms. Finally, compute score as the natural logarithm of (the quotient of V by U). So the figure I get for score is -1.7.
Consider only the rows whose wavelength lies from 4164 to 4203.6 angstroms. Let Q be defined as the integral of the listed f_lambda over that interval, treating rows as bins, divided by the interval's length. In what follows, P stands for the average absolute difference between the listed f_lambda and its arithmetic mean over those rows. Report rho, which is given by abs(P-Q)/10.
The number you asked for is 0.214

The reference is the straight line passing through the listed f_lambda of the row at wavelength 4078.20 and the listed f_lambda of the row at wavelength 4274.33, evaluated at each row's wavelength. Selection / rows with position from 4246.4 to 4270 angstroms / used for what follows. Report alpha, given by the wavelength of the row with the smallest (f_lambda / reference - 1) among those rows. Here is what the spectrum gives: 4269.41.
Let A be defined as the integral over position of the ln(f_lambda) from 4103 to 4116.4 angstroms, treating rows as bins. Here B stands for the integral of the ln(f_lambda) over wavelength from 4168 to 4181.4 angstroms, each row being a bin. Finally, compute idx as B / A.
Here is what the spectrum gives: 0.88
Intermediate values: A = 11.9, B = 10.5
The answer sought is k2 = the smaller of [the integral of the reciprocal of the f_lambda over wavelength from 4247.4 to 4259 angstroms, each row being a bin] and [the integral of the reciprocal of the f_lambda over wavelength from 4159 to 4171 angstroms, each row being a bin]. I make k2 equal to 4.2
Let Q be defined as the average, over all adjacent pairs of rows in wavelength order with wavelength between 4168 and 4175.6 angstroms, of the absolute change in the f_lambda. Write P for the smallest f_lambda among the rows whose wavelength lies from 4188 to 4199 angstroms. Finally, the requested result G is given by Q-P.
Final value -1.99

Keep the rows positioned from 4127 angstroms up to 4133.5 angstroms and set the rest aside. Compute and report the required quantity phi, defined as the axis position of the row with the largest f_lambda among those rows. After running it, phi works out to 4127.32 angstroms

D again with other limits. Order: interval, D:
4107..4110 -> 2.41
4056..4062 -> 2.28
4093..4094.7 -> 2.58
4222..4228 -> 2.13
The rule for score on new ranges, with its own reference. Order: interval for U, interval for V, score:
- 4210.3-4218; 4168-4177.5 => -0.8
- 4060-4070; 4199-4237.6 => 1.5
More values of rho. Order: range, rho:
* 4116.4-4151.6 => 0.242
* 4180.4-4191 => 0.245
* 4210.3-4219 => 0.239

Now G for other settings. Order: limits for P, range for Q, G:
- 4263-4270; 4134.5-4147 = -2.44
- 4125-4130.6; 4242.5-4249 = -2.38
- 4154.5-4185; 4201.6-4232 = -1.88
